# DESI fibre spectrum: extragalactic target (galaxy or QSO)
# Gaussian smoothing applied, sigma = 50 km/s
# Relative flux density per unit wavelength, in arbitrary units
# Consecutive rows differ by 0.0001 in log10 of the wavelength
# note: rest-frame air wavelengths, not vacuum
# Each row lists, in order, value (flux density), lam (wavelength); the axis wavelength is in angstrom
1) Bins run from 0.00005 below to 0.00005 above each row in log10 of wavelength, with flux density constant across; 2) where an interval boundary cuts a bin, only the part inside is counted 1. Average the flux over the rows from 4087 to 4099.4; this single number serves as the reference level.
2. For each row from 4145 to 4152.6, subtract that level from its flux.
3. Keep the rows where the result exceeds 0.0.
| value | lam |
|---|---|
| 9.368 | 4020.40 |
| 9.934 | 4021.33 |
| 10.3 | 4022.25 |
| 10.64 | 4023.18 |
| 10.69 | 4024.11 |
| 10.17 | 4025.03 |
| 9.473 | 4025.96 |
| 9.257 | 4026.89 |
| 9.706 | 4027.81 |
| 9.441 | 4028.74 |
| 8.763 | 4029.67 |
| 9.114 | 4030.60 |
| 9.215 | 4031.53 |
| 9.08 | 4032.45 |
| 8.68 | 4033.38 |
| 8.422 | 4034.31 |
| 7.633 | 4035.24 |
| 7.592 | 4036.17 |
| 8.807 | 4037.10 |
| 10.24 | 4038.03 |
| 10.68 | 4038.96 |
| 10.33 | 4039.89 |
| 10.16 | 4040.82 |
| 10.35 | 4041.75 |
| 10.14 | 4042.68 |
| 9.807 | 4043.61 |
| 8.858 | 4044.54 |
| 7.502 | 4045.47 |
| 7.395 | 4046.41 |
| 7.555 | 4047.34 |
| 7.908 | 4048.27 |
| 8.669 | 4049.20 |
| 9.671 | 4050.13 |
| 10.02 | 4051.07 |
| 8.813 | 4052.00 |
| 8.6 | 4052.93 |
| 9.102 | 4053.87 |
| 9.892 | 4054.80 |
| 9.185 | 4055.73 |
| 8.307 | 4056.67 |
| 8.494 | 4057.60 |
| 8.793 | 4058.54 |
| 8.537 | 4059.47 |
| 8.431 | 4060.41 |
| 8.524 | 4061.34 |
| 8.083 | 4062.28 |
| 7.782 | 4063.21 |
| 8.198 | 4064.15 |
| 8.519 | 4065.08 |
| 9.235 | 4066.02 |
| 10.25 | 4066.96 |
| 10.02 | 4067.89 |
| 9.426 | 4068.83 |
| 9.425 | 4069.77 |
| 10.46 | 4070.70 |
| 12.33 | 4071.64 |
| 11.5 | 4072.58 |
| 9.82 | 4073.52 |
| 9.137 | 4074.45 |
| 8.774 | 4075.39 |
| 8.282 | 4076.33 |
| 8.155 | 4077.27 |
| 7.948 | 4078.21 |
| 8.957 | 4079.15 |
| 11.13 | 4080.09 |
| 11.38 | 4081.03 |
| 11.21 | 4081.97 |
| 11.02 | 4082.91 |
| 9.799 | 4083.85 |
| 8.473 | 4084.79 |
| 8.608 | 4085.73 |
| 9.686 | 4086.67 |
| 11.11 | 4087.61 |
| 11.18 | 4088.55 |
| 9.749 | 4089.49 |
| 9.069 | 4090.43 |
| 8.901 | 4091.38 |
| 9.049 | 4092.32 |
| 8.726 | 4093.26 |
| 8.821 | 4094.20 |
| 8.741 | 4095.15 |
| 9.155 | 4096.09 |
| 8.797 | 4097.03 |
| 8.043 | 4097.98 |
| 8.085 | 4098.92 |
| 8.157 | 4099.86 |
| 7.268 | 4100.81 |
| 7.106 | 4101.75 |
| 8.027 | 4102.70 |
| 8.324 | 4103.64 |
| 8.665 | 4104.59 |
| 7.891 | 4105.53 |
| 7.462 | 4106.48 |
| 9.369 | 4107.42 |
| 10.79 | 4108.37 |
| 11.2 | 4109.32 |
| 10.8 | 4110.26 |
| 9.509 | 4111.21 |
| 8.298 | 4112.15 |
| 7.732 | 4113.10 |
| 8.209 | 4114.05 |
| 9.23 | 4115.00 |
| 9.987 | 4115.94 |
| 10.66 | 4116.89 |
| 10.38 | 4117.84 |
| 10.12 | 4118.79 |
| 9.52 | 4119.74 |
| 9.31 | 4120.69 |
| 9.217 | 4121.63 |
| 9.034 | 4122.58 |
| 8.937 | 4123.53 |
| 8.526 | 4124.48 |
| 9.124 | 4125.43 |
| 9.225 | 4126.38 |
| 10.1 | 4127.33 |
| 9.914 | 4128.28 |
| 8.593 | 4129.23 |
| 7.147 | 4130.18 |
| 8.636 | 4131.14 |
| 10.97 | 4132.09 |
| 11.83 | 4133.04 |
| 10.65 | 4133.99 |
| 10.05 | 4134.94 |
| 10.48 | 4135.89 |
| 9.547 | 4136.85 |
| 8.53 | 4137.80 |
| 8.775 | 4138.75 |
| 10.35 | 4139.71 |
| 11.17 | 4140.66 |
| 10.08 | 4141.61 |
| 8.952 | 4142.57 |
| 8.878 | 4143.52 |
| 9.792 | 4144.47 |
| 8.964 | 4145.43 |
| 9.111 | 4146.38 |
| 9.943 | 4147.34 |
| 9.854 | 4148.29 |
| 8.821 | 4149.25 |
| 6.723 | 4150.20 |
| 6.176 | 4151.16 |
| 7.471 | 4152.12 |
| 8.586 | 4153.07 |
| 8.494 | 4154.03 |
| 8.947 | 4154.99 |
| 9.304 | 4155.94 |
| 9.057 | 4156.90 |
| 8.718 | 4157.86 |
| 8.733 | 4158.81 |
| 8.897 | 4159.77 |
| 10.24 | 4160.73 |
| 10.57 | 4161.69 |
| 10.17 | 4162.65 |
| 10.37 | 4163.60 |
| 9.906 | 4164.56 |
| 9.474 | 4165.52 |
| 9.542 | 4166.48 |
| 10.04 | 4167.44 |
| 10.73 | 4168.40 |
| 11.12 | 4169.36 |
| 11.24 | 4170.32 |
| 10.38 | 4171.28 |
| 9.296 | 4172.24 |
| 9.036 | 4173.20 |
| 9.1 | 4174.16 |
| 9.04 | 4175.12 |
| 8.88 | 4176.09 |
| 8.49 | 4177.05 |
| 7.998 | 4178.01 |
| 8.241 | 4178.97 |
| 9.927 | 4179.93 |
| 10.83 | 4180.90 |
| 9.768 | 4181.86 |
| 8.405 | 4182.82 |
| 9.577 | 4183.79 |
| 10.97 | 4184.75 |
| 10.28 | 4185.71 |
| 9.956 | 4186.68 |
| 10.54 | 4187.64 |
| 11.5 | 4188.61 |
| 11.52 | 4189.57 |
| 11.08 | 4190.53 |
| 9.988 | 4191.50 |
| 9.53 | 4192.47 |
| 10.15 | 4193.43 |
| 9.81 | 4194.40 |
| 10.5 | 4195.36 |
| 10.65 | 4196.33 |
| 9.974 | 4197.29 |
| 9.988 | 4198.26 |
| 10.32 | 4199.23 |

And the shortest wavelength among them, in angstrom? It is 4147.34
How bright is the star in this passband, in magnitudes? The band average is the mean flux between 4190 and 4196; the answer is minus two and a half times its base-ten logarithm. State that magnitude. -2.52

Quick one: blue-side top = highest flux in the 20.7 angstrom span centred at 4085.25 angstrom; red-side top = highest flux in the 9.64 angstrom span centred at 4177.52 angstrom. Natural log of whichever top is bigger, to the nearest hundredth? 2.43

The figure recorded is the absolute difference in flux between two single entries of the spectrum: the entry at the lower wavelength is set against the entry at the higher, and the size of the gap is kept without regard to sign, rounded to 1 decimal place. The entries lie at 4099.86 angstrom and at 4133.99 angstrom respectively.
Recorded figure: 2.5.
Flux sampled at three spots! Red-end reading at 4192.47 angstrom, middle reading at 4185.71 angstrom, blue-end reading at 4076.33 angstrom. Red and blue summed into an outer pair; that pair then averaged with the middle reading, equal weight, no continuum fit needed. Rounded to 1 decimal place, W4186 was 14.0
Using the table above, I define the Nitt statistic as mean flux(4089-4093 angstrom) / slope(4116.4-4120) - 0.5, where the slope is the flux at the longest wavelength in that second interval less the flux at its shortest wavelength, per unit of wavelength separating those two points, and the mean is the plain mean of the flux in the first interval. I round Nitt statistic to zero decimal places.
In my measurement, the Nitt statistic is -23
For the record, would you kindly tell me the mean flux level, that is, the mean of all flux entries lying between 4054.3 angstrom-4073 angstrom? 9.27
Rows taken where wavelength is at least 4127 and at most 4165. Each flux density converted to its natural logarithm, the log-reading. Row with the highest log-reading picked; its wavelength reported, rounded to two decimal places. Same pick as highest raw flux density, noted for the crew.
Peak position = 4133.04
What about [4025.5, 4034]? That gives 4027.81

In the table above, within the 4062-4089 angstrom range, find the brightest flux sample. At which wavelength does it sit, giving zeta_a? 4071.64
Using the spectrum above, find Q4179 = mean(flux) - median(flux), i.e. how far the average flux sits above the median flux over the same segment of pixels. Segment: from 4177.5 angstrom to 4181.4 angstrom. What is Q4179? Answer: 0.17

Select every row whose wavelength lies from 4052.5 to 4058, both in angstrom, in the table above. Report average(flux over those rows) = 8.9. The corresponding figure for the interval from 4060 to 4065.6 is 8.3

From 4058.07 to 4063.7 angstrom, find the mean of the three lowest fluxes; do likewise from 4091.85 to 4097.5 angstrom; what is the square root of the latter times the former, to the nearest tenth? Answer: 8.4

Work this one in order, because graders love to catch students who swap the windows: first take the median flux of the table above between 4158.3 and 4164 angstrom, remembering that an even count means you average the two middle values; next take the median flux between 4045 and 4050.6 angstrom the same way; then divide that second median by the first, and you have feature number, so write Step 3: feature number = 0.76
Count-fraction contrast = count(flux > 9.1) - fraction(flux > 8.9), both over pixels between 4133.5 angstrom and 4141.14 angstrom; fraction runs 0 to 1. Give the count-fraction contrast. 5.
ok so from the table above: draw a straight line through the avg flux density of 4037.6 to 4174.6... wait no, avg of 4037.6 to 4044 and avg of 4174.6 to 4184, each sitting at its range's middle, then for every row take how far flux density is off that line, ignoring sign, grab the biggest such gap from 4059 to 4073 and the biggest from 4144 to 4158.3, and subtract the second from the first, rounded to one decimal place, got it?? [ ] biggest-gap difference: -0.8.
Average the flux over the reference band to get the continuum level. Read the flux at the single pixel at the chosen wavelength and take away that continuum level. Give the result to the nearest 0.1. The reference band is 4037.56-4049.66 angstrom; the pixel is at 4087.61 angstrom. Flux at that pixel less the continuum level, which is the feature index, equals 1.9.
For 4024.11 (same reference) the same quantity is 1.5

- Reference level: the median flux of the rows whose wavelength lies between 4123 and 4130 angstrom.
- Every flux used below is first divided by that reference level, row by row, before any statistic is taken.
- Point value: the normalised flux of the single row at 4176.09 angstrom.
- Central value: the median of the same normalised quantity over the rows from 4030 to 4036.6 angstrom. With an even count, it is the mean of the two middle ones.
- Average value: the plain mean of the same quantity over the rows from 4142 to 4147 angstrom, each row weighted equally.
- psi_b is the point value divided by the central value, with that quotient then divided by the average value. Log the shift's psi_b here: 1.02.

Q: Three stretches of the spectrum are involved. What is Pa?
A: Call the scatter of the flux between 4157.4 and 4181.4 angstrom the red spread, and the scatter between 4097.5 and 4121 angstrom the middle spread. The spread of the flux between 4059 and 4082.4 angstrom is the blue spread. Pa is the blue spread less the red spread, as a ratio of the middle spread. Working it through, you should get 0.31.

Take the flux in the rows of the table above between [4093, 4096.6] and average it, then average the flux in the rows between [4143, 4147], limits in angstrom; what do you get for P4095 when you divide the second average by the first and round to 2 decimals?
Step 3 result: 1.04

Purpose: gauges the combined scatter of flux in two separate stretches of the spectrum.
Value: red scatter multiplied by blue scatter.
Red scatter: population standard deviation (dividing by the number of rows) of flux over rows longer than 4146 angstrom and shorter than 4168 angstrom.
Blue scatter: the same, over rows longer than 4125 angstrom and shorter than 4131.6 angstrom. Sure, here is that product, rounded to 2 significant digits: 0.99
